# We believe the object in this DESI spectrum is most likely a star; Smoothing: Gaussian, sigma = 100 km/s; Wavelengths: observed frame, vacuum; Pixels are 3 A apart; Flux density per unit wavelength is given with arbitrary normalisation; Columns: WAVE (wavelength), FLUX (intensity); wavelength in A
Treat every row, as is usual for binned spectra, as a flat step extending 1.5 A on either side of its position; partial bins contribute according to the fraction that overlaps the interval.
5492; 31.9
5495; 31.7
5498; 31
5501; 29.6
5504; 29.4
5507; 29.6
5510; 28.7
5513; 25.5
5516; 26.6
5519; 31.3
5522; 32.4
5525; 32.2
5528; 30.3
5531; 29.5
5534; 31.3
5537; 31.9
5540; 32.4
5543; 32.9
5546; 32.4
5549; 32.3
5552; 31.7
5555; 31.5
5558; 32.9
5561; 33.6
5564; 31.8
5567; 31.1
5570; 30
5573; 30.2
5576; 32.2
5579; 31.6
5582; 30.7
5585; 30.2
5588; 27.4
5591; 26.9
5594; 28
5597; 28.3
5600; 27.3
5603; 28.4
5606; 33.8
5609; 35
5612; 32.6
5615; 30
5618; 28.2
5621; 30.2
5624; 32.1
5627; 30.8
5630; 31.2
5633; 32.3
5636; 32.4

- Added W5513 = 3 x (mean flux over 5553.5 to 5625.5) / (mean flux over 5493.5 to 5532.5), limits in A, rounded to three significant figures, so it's 3.08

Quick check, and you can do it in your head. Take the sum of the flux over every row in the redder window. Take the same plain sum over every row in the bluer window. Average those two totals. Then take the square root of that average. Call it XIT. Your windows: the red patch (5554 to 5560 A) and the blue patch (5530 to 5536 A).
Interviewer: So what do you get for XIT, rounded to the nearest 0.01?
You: 7.91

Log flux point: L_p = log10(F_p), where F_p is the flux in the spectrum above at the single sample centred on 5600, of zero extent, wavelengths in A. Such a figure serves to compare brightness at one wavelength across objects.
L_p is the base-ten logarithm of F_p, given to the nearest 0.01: 1.44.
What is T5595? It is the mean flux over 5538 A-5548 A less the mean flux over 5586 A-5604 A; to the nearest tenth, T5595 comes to 4.8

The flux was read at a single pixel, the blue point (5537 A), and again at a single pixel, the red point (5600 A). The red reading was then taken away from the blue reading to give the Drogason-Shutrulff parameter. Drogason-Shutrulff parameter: 4.6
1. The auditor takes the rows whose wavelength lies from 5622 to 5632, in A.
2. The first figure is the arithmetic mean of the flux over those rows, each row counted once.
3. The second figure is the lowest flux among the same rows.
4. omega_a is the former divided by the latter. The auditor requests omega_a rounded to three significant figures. 1.02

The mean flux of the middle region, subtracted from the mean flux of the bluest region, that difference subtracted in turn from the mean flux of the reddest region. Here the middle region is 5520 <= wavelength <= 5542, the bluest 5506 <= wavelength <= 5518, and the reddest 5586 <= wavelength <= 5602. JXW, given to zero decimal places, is 31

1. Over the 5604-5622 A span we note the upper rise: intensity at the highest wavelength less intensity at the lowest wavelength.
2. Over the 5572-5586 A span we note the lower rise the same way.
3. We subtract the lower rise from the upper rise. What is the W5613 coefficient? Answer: -4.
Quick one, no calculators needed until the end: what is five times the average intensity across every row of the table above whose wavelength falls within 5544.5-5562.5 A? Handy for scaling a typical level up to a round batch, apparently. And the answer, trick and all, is 162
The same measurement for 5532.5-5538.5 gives 158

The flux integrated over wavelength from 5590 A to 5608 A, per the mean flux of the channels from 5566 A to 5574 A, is 17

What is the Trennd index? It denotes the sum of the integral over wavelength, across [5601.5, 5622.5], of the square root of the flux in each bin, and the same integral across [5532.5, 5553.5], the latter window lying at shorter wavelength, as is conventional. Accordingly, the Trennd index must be 236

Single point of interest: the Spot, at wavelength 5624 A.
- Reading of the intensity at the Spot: 32.1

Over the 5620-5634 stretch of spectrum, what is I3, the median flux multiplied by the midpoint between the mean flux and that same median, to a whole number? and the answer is 975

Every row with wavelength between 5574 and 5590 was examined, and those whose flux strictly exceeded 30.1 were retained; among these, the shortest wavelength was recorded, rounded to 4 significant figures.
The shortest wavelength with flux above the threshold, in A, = 5576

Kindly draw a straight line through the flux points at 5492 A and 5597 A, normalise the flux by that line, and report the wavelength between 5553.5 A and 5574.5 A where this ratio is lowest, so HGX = 5570 A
